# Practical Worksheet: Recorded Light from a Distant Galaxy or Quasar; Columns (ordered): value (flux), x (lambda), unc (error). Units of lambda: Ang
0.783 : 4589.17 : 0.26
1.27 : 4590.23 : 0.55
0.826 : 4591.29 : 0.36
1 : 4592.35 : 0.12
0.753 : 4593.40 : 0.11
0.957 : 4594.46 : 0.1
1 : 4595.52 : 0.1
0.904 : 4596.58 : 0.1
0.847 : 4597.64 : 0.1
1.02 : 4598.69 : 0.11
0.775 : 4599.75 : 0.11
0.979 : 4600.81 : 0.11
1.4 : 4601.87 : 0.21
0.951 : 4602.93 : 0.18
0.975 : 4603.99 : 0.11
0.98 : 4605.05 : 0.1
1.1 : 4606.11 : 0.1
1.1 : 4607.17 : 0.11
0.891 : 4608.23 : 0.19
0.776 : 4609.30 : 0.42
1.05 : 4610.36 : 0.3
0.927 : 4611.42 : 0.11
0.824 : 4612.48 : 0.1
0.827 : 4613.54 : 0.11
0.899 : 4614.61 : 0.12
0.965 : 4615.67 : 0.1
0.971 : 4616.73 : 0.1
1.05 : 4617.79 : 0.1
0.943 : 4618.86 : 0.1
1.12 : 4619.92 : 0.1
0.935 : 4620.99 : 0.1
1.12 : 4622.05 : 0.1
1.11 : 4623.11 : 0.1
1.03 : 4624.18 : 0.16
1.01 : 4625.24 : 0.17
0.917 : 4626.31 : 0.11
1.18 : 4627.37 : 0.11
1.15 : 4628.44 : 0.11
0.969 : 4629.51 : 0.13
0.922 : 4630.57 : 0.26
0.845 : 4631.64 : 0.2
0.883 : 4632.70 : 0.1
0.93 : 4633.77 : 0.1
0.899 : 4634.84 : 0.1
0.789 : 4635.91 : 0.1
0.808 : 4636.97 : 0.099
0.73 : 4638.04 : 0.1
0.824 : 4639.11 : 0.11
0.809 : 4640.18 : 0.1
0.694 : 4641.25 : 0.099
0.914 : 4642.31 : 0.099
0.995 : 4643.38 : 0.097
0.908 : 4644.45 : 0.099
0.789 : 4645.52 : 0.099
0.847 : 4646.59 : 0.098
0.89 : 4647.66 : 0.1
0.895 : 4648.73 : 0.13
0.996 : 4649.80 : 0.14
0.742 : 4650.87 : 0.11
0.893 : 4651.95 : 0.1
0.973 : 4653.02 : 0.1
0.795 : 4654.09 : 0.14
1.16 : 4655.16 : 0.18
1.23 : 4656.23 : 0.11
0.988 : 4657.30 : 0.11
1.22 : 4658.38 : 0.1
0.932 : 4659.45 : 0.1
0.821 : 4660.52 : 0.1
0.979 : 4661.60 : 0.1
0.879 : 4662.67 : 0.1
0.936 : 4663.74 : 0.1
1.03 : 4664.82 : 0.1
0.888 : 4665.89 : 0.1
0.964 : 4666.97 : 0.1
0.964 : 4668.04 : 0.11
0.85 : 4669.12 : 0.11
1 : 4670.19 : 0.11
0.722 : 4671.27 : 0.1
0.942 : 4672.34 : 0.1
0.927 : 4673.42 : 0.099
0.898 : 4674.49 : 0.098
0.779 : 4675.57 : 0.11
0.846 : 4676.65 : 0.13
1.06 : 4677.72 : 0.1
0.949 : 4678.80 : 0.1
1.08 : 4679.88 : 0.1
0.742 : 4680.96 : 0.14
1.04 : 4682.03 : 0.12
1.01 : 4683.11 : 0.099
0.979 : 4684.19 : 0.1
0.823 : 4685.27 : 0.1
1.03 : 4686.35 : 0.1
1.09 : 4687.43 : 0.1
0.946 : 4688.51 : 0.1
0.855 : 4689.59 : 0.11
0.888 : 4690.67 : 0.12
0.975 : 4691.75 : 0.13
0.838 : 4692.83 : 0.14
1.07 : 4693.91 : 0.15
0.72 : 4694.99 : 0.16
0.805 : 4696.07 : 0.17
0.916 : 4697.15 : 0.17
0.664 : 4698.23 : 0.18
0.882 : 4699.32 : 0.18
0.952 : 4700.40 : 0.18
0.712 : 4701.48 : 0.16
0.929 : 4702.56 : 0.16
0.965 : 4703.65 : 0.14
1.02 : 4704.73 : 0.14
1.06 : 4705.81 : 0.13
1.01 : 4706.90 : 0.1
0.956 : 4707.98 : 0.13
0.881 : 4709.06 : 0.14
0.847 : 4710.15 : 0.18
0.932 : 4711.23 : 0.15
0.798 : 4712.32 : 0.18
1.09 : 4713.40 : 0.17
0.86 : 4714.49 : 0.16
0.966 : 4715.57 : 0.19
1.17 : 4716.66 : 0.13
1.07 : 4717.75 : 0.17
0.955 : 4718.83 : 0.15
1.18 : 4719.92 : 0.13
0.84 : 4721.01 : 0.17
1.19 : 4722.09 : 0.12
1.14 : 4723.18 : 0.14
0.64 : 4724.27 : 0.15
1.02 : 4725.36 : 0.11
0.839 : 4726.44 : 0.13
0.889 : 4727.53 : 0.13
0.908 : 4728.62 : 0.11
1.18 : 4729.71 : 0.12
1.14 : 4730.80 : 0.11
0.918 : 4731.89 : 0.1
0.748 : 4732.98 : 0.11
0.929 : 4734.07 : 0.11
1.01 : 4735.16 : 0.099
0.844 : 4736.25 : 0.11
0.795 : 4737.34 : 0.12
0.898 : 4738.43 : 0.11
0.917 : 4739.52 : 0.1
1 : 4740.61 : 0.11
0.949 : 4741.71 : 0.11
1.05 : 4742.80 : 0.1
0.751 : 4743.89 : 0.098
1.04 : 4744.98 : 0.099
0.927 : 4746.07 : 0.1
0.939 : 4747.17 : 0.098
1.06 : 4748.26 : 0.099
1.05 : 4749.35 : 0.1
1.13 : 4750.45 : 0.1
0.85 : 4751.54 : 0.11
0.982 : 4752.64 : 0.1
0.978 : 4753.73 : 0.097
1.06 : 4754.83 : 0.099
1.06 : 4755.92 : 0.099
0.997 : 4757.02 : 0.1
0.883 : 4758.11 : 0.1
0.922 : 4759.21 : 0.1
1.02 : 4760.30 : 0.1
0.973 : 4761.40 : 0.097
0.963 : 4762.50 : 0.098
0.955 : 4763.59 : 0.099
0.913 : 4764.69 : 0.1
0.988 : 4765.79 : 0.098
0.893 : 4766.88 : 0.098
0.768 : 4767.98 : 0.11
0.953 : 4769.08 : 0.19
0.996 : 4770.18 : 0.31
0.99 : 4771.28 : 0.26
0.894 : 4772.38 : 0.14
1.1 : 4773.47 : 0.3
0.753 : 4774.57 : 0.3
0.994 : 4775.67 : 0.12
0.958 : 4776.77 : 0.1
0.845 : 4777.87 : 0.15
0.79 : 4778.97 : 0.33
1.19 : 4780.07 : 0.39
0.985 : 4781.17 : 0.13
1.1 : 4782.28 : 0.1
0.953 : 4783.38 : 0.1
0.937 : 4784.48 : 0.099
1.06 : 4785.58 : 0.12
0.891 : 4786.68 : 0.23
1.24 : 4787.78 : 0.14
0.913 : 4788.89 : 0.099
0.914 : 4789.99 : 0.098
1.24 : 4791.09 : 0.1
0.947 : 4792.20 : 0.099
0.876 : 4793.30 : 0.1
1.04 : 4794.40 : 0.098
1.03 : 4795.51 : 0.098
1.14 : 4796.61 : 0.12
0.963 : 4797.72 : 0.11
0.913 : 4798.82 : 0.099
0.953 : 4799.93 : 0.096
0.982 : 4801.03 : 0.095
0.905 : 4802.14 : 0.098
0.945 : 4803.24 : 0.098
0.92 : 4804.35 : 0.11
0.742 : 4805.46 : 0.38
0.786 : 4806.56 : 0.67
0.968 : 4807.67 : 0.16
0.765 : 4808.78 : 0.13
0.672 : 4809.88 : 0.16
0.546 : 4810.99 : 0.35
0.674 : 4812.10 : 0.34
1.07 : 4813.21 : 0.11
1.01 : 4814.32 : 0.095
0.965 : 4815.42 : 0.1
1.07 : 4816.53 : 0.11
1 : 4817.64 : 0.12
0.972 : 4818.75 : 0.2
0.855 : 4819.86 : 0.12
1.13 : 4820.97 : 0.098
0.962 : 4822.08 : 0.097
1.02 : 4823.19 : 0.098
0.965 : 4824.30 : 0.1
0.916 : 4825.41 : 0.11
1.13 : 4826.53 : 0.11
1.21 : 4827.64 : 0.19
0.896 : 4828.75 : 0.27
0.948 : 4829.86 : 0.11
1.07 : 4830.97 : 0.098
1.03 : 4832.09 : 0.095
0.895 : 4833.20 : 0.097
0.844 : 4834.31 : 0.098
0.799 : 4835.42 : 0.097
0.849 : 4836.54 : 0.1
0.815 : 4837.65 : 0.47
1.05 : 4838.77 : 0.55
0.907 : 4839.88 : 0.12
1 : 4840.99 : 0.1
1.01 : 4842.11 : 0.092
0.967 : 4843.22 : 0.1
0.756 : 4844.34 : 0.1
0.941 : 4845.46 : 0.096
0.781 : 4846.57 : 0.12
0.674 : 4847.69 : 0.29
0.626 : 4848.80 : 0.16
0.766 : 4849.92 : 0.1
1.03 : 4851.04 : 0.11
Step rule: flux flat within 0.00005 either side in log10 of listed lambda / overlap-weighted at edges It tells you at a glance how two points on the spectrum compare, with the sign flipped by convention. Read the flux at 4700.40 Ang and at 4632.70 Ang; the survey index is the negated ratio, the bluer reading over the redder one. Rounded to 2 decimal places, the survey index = -0.93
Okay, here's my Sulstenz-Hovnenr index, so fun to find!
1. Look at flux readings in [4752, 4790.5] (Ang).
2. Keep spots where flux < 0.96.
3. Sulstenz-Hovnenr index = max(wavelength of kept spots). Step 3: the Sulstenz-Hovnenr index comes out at 4789.99 Ang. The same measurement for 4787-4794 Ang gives 4793.30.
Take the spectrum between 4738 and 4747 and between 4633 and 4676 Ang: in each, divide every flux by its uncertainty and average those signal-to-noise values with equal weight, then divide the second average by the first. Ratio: 0.94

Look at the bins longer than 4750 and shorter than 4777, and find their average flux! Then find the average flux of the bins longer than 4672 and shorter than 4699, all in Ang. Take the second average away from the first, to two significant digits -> 0.044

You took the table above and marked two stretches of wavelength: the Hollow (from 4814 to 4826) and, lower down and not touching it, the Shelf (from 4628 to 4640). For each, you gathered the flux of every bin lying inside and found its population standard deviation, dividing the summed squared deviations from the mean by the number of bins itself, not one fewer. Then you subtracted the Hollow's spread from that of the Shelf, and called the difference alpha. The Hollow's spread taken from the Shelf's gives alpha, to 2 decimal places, 0.04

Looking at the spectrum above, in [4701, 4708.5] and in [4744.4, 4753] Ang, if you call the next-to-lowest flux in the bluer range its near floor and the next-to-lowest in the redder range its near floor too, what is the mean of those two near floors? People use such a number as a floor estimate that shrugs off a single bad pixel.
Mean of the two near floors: 0.928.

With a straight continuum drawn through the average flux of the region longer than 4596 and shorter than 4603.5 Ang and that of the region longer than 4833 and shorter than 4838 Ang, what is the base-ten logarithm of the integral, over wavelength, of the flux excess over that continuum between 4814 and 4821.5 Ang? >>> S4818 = 0.1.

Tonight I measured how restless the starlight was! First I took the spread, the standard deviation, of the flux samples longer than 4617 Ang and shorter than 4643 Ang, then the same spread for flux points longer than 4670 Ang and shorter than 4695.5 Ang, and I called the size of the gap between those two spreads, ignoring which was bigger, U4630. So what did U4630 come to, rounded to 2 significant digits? 0.019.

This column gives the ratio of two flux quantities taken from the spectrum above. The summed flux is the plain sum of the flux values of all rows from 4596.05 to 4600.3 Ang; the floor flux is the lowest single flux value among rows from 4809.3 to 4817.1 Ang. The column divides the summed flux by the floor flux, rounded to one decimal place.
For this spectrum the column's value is 6.5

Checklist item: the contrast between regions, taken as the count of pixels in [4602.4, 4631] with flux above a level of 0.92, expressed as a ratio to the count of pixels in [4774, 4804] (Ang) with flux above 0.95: 1.4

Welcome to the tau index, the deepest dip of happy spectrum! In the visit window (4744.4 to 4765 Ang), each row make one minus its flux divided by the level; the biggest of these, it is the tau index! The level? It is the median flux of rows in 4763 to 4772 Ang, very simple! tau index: 0.11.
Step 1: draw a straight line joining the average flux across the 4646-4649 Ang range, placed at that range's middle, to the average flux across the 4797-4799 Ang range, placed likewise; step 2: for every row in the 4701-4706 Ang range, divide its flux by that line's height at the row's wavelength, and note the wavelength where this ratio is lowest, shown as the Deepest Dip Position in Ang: 4701.48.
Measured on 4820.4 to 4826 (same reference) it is 4825.41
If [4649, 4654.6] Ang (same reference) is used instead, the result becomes 4650.87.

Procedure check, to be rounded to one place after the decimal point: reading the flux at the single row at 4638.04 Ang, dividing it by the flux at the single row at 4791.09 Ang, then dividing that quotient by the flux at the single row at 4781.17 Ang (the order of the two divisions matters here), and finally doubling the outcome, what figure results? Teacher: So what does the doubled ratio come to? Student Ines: 1.2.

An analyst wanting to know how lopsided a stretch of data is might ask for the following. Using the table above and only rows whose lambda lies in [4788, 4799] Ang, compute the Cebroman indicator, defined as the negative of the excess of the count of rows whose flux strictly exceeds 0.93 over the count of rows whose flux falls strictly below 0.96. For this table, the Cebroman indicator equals -1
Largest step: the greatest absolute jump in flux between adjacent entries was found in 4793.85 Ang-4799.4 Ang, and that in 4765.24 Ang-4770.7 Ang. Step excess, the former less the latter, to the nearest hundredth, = -0.01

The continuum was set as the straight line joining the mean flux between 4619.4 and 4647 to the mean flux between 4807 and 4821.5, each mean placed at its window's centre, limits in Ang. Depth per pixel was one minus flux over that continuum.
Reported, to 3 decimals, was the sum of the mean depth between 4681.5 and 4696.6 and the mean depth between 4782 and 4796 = -0.134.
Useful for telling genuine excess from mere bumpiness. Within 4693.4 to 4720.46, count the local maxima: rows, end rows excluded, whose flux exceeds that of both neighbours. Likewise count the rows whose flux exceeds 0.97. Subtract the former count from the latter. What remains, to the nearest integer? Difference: 2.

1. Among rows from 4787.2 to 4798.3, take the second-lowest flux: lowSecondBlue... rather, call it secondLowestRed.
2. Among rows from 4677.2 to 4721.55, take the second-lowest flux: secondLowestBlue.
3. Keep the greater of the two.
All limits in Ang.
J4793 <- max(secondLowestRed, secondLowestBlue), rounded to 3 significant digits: 0.913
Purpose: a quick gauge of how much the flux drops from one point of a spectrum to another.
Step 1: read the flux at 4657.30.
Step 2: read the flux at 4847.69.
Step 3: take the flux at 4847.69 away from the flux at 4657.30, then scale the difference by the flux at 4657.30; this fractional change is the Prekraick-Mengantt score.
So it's 0.32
